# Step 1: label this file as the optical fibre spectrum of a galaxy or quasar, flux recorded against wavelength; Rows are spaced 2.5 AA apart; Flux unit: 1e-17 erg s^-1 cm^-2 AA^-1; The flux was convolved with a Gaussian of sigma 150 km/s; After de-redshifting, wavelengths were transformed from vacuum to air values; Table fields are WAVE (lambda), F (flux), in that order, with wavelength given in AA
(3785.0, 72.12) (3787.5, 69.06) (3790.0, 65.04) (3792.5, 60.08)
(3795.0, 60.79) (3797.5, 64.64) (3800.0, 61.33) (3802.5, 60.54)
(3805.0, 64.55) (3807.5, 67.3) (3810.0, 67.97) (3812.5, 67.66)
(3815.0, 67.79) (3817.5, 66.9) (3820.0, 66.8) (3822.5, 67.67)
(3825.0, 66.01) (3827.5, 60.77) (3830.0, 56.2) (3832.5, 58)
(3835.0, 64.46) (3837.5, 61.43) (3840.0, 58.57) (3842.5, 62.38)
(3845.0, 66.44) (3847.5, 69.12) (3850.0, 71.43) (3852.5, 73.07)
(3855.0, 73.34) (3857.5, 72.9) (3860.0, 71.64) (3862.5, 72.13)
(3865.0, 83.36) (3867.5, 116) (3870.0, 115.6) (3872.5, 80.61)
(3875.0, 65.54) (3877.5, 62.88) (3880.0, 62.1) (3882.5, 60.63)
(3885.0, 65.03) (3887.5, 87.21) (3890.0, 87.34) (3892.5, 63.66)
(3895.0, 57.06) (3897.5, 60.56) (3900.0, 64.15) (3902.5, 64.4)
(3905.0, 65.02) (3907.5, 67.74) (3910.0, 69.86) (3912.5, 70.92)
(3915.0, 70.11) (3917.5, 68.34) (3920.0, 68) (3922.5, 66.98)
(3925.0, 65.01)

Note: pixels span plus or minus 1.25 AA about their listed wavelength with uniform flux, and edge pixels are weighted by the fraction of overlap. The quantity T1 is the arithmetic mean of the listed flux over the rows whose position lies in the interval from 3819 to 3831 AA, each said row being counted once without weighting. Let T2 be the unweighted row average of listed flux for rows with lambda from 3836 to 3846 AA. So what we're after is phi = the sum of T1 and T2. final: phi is 126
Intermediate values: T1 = 63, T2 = 62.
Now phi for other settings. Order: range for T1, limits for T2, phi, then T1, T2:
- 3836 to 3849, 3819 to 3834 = 126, 64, 63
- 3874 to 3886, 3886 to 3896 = 137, 63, 74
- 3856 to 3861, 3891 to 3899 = 133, 72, 60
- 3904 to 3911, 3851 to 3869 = 148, 68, 80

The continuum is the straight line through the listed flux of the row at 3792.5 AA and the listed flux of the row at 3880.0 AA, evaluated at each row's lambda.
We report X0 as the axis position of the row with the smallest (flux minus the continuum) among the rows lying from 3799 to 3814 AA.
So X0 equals 3802.5 AA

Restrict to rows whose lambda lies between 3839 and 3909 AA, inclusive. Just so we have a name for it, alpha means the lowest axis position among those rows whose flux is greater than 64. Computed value 3845.0 AA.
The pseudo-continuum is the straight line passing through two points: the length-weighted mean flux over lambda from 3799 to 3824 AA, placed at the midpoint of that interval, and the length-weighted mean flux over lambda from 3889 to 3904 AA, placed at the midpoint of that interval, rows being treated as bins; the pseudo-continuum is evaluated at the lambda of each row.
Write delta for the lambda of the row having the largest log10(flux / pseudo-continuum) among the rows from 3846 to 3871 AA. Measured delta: 3867.5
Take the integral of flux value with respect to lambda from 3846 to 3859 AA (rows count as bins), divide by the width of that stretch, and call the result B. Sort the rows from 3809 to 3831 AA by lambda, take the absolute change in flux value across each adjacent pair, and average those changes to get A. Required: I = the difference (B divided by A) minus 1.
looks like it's 41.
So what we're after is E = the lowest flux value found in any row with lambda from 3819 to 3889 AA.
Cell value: 56.2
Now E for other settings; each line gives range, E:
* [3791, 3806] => 60.08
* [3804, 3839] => 56.2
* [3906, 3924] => 66.98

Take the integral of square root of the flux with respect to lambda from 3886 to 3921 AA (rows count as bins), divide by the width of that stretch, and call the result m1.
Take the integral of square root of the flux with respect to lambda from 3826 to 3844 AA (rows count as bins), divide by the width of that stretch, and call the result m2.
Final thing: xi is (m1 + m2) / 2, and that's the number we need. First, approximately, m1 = 8.28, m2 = 7.77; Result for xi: 8.0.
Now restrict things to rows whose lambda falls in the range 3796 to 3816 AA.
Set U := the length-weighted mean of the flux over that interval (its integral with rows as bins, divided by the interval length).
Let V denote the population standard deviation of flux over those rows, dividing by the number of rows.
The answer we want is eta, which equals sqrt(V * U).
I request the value 13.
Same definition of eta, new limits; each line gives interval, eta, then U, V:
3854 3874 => 39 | 85.6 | 18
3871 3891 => 28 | 71.8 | 11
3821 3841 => 15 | 61.7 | 4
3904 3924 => 11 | 68.4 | 2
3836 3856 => 19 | 66.9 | 5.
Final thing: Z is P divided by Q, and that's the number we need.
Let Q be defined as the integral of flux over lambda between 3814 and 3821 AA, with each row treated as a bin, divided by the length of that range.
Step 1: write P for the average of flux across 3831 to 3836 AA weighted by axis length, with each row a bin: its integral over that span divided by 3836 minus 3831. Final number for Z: 0.91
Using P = 61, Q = 67.2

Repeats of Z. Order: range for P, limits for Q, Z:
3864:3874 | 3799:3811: 1.53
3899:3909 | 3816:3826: 0.98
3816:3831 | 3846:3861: 0.89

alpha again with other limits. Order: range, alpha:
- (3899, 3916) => 3900.0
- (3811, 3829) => 3812.5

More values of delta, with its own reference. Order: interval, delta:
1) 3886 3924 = 3890.0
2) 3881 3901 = 3890.0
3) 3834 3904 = 3867.5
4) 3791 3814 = 3810.0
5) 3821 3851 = 3850.0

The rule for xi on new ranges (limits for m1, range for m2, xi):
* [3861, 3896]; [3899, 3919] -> 8.5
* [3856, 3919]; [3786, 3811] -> 8.3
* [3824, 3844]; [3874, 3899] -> 8.0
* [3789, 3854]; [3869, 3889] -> 8.3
